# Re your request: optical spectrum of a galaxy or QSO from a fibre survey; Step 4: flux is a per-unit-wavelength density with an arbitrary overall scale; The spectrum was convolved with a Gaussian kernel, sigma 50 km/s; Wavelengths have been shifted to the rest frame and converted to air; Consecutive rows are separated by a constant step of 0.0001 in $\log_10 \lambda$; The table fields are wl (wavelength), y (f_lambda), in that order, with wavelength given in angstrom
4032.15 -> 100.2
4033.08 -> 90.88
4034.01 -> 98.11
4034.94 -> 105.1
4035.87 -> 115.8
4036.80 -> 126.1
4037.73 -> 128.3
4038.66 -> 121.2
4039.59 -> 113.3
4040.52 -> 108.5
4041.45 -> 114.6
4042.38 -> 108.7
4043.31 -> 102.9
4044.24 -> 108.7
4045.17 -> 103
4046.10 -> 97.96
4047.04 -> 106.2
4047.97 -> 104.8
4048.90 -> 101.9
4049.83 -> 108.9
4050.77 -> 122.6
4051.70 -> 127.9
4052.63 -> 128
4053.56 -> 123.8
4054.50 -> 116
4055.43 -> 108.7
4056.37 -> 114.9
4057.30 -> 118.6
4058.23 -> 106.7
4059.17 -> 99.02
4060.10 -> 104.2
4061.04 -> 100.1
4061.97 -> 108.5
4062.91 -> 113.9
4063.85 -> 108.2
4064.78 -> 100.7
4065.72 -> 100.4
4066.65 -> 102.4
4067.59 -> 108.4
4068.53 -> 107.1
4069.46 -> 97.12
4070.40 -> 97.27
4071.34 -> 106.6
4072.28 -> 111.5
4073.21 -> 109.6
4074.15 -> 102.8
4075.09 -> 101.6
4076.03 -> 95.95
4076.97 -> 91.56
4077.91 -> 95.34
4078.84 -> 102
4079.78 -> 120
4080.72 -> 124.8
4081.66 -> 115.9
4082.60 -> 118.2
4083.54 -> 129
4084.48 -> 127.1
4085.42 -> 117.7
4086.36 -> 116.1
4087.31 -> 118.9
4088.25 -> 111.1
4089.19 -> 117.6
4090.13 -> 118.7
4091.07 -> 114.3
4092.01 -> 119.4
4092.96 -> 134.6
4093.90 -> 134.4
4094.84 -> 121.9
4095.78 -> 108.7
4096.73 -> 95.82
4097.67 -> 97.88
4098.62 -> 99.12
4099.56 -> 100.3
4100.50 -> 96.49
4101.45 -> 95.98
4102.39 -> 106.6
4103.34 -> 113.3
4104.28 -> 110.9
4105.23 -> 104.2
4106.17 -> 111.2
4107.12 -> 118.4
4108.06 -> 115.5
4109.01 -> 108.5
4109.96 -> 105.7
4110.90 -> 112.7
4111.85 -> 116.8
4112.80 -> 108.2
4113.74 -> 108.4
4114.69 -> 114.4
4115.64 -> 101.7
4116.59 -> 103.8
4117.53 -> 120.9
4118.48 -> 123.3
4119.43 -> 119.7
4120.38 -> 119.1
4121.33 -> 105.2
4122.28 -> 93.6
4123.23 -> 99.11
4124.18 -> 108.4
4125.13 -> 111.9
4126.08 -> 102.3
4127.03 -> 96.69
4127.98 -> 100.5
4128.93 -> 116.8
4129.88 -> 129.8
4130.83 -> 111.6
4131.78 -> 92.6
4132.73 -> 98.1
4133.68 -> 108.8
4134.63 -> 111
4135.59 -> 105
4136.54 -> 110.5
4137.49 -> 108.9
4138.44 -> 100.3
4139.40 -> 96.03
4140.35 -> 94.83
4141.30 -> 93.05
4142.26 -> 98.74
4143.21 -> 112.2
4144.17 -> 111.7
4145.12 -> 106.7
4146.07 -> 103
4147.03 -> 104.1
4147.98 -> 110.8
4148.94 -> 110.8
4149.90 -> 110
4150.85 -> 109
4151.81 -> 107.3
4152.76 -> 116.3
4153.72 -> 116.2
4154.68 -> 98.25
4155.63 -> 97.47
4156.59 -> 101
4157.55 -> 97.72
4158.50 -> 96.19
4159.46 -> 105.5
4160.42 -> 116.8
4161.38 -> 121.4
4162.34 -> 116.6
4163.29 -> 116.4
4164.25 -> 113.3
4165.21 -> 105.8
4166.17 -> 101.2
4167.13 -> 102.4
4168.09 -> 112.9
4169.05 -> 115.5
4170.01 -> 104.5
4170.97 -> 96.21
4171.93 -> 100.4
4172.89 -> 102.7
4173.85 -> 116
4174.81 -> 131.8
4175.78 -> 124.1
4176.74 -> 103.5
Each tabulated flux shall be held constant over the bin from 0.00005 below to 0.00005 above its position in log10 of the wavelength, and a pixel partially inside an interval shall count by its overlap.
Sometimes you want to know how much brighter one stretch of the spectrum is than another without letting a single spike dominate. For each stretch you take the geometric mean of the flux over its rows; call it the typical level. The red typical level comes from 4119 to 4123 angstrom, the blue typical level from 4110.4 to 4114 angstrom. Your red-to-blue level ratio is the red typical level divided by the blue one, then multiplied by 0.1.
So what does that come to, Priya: 0.098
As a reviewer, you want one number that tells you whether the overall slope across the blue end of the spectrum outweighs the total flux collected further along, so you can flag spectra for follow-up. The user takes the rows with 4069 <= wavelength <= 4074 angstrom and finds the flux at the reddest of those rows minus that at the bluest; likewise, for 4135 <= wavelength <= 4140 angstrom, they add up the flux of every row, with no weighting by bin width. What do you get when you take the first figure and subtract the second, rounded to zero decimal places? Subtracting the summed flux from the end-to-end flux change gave -508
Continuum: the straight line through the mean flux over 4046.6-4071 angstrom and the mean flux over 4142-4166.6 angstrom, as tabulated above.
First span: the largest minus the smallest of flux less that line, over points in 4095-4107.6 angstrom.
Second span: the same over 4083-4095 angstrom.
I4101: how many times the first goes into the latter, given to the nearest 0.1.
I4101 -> 1.0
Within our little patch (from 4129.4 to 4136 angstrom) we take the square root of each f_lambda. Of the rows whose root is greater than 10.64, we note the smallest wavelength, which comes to 4129.88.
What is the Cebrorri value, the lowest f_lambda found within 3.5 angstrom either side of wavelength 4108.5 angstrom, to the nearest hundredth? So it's 104.20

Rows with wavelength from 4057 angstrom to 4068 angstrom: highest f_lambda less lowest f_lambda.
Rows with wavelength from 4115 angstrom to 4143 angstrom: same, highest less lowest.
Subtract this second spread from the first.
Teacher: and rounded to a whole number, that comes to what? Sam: -18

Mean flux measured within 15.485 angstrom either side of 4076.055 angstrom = 109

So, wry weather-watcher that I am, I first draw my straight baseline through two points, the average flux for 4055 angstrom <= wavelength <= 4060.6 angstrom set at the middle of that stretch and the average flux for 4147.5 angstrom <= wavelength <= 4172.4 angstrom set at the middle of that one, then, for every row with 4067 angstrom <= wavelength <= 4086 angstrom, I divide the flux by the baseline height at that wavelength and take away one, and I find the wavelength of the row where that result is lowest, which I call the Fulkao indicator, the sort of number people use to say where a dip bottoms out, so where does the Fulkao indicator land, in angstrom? 4076.97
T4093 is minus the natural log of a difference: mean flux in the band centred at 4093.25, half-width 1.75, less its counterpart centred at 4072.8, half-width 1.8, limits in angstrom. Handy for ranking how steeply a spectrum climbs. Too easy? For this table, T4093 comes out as -3.0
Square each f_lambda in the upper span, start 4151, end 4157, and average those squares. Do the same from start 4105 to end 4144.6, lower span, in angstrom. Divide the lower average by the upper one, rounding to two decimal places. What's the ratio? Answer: 1.03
